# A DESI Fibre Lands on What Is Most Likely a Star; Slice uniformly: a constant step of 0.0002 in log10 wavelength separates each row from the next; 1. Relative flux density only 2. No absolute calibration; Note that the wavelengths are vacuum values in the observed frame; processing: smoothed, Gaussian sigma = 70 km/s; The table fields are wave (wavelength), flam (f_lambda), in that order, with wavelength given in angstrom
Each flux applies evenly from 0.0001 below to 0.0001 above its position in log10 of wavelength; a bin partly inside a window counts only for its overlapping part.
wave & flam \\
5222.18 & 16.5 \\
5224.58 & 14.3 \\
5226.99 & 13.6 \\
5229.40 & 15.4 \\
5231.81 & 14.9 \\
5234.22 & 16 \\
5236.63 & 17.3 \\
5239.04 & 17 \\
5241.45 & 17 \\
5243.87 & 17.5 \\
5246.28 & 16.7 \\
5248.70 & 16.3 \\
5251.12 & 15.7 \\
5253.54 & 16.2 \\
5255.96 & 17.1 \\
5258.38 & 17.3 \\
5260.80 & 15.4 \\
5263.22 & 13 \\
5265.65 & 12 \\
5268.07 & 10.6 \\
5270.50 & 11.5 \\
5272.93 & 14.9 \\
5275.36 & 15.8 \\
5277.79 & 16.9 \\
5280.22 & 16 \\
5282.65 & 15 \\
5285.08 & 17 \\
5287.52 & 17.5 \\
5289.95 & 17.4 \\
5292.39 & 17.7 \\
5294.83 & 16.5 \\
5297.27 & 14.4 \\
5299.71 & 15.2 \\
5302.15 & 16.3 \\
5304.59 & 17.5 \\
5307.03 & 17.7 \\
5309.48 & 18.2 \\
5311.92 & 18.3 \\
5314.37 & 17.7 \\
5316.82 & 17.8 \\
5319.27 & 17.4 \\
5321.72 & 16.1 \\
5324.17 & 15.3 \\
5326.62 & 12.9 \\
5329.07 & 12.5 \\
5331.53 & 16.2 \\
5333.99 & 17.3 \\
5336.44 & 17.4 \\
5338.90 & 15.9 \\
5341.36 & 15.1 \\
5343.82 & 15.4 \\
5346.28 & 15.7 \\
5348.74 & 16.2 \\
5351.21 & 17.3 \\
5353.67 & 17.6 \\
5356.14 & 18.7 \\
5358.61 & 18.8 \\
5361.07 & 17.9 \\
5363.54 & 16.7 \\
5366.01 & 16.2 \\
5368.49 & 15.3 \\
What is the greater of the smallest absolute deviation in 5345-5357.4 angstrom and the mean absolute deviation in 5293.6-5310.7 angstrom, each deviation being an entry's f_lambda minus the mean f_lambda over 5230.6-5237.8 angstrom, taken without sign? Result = 1.20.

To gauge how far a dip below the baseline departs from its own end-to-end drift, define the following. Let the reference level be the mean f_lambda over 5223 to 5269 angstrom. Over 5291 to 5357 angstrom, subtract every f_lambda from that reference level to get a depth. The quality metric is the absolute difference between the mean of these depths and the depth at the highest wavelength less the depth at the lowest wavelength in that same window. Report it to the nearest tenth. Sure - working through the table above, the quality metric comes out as 0.0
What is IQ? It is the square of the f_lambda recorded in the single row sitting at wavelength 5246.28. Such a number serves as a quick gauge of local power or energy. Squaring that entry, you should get 279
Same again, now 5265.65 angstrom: 144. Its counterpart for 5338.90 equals 253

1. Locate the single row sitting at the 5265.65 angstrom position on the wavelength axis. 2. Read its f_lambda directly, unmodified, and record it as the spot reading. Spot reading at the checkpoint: 12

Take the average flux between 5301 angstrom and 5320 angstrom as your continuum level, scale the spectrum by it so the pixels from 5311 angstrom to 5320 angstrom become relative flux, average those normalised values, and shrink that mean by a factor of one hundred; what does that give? 0.0101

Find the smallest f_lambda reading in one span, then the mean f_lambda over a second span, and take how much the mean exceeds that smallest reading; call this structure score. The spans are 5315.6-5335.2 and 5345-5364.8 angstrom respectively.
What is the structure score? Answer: 4.9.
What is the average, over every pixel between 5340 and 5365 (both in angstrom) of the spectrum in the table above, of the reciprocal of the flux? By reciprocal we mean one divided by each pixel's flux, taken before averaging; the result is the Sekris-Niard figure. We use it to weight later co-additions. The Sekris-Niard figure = 0.0594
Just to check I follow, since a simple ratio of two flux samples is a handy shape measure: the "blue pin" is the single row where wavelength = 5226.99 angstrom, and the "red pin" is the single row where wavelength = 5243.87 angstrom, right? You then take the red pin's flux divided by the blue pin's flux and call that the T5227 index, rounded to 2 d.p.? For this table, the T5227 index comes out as 1.29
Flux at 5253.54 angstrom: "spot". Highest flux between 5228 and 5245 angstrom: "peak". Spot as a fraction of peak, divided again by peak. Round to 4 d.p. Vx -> 0.0529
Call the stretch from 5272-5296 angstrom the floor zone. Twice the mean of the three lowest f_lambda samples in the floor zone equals 30.5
